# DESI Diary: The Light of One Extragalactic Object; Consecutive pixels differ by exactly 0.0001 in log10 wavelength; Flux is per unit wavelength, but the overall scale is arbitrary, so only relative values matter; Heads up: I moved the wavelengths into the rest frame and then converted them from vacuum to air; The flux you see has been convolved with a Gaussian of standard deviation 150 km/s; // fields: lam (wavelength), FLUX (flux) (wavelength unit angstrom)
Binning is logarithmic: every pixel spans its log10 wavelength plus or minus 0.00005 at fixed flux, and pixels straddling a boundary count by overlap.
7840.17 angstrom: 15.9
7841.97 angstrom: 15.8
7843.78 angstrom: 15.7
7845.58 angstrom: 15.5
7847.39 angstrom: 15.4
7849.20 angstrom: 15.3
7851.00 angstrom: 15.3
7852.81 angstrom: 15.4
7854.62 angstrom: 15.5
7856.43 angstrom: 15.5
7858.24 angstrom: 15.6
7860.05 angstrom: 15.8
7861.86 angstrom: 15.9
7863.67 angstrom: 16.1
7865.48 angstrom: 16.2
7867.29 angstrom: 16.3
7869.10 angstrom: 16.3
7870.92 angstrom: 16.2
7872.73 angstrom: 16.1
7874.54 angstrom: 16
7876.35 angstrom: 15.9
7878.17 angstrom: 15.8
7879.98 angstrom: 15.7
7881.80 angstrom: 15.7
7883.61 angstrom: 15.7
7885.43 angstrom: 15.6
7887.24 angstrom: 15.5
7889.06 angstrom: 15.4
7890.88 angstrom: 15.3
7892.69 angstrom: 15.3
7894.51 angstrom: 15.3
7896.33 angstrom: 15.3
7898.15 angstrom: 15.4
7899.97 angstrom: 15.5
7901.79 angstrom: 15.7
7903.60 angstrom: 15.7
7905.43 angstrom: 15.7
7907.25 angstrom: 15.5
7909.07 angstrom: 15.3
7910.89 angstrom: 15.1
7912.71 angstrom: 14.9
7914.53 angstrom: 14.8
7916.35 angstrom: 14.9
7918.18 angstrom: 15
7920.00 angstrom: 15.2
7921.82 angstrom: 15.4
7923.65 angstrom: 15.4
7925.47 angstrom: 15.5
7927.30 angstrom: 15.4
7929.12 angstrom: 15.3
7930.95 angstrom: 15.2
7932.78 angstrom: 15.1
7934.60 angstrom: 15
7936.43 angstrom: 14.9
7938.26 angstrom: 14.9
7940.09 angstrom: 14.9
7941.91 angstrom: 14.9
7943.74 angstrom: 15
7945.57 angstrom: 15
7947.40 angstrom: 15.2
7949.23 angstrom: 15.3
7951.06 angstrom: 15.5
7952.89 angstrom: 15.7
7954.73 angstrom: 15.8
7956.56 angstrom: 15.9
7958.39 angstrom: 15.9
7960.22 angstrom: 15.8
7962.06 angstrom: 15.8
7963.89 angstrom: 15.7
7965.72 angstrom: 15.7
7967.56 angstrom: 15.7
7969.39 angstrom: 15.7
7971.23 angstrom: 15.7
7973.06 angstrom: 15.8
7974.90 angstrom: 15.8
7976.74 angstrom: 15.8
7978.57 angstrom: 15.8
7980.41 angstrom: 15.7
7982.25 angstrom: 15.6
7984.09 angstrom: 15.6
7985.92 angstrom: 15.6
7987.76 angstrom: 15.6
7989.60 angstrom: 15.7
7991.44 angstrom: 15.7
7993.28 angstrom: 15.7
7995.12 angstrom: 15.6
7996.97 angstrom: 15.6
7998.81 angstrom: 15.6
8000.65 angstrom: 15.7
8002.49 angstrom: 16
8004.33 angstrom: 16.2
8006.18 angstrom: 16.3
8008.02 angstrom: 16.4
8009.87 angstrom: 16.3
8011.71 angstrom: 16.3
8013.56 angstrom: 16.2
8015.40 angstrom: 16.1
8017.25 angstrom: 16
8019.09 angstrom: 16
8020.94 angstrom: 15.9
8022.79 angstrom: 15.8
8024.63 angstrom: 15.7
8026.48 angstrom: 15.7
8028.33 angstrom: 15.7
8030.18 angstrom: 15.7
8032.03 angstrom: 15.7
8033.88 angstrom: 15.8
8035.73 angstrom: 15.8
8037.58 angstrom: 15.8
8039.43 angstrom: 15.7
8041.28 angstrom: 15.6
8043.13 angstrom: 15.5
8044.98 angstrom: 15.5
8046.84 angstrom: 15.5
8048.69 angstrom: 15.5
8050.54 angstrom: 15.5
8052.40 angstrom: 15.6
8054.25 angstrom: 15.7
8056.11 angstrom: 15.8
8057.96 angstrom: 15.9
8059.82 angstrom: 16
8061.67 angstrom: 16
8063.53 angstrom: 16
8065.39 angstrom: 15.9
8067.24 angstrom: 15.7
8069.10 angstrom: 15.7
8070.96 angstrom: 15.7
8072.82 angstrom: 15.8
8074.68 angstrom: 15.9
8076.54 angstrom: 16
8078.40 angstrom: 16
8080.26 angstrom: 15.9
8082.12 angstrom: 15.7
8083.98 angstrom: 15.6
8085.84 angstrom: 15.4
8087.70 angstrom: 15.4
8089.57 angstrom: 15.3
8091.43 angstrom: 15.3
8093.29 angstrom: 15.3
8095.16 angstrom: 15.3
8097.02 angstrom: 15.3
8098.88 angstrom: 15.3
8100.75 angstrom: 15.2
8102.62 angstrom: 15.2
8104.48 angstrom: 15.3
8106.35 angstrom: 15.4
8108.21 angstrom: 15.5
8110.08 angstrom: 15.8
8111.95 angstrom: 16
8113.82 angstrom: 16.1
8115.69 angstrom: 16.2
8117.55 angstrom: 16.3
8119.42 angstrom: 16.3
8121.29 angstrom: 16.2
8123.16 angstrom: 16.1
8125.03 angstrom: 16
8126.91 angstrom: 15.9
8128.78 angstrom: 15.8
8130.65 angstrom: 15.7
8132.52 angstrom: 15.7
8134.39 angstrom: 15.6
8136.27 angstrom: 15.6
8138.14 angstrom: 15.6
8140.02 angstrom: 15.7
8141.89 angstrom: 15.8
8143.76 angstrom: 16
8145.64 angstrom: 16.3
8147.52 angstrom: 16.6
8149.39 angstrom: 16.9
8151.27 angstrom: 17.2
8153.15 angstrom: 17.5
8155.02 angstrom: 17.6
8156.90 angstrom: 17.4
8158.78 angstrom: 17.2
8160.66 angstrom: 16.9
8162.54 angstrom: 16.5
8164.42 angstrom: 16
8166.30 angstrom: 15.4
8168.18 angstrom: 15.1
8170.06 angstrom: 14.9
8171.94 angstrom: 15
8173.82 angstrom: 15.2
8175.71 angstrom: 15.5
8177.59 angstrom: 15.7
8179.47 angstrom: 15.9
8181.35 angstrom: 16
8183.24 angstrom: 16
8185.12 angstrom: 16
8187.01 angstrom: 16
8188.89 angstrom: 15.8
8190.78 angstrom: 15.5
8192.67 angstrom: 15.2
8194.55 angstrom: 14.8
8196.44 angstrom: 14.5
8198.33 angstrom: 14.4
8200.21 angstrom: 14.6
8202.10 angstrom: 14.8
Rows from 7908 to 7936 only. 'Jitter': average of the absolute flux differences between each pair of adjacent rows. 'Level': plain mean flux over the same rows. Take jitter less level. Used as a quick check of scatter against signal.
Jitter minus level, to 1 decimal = -15.0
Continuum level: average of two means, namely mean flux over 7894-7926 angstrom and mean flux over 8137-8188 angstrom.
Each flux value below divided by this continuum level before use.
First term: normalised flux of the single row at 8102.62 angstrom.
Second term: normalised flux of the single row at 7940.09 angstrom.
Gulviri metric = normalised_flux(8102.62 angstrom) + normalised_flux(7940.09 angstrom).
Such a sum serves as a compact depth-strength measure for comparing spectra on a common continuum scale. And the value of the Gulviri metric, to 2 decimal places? 1.91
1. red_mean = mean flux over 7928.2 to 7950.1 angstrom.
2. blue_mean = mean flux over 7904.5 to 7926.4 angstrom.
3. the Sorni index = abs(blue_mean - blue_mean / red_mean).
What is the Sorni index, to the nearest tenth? 14.2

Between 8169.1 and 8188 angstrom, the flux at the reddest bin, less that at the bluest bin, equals 1.1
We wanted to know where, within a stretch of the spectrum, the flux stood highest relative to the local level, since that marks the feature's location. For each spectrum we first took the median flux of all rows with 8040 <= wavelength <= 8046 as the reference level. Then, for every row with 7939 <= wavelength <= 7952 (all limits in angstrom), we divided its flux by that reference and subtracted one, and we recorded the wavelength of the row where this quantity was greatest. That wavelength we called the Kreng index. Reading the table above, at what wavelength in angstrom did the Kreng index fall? 7951.06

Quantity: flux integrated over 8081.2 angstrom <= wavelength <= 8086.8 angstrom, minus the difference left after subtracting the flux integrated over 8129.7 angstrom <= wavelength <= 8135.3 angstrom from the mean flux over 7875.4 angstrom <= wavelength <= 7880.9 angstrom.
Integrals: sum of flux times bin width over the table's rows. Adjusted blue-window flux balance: 159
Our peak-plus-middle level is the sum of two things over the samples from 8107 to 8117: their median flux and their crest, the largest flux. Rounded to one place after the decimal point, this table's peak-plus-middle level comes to 32.2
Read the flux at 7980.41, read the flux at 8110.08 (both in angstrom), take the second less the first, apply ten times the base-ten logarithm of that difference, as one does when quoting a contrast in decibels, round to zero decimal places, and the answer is -10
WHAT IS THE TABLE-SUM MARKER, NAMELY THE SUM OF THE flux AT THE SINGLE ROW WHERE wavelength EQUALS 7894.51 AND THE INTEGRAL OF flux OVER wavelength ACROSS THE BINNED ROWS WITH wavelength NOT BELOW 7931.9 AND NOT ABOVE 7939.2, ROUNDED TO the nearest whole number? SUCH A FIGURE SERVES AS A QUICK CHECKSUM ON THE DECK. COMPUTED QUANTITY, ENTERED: 125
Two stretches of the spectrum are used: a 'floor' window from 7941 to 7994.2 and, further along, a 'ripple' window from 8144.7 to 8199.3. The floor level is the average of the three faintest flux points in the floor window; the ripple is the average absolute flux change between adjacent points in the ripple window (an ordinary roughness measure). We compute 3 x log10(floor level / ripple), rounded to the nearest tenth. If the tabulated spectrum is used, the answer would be 5.4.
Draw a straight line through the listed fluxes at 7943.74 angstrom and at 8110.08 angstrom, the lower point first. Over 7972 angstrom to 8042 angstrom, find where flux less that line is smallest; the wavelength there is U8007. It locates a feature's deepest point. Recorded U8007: 8041.28 angstrom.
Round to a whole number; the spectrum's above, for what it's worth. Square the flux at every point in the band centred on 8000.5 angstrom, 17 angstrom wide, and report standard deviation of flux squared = 10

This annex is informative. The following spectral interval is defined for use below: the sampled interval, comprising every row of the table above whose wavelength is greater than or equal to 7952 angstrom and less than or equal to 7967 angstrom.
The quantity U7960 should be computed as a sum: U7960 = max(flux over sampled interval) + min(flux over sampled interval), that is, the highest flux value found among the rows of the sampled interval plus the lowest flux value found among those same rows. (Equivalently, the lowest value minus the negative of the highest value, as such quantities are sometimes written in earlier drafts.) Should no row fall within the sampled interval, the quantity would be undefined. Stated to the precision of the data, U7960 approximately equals 31.6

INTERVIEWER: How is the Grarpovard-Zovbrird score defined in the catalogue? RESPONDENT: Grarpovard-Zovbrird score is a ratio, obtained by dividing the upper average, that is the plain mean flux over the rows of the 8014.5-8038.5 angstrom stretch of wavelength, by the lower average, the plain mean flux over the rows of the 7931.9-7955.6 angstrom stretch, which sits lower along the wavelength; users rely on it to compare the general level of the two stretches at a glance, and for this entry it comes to 1.04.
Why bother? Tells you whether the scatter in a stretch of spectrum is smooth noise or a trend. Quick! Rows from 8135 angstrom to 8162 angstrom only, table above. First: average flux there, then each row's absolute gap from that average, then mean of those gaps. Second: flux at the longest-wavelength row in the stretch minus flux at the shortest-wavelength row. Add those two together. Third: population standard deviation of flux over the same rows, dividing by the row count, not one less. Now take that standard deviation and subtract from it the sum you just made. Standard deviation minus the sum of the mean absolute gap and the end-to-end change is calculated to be -1.23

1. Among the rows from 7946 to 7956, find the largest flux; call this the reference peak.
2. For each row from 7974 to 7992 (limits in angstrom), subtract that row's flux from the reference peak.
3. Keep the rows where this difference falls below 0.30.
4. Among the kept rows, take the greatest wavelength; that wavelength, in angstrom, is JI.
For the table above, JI 7991.44 angstrom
